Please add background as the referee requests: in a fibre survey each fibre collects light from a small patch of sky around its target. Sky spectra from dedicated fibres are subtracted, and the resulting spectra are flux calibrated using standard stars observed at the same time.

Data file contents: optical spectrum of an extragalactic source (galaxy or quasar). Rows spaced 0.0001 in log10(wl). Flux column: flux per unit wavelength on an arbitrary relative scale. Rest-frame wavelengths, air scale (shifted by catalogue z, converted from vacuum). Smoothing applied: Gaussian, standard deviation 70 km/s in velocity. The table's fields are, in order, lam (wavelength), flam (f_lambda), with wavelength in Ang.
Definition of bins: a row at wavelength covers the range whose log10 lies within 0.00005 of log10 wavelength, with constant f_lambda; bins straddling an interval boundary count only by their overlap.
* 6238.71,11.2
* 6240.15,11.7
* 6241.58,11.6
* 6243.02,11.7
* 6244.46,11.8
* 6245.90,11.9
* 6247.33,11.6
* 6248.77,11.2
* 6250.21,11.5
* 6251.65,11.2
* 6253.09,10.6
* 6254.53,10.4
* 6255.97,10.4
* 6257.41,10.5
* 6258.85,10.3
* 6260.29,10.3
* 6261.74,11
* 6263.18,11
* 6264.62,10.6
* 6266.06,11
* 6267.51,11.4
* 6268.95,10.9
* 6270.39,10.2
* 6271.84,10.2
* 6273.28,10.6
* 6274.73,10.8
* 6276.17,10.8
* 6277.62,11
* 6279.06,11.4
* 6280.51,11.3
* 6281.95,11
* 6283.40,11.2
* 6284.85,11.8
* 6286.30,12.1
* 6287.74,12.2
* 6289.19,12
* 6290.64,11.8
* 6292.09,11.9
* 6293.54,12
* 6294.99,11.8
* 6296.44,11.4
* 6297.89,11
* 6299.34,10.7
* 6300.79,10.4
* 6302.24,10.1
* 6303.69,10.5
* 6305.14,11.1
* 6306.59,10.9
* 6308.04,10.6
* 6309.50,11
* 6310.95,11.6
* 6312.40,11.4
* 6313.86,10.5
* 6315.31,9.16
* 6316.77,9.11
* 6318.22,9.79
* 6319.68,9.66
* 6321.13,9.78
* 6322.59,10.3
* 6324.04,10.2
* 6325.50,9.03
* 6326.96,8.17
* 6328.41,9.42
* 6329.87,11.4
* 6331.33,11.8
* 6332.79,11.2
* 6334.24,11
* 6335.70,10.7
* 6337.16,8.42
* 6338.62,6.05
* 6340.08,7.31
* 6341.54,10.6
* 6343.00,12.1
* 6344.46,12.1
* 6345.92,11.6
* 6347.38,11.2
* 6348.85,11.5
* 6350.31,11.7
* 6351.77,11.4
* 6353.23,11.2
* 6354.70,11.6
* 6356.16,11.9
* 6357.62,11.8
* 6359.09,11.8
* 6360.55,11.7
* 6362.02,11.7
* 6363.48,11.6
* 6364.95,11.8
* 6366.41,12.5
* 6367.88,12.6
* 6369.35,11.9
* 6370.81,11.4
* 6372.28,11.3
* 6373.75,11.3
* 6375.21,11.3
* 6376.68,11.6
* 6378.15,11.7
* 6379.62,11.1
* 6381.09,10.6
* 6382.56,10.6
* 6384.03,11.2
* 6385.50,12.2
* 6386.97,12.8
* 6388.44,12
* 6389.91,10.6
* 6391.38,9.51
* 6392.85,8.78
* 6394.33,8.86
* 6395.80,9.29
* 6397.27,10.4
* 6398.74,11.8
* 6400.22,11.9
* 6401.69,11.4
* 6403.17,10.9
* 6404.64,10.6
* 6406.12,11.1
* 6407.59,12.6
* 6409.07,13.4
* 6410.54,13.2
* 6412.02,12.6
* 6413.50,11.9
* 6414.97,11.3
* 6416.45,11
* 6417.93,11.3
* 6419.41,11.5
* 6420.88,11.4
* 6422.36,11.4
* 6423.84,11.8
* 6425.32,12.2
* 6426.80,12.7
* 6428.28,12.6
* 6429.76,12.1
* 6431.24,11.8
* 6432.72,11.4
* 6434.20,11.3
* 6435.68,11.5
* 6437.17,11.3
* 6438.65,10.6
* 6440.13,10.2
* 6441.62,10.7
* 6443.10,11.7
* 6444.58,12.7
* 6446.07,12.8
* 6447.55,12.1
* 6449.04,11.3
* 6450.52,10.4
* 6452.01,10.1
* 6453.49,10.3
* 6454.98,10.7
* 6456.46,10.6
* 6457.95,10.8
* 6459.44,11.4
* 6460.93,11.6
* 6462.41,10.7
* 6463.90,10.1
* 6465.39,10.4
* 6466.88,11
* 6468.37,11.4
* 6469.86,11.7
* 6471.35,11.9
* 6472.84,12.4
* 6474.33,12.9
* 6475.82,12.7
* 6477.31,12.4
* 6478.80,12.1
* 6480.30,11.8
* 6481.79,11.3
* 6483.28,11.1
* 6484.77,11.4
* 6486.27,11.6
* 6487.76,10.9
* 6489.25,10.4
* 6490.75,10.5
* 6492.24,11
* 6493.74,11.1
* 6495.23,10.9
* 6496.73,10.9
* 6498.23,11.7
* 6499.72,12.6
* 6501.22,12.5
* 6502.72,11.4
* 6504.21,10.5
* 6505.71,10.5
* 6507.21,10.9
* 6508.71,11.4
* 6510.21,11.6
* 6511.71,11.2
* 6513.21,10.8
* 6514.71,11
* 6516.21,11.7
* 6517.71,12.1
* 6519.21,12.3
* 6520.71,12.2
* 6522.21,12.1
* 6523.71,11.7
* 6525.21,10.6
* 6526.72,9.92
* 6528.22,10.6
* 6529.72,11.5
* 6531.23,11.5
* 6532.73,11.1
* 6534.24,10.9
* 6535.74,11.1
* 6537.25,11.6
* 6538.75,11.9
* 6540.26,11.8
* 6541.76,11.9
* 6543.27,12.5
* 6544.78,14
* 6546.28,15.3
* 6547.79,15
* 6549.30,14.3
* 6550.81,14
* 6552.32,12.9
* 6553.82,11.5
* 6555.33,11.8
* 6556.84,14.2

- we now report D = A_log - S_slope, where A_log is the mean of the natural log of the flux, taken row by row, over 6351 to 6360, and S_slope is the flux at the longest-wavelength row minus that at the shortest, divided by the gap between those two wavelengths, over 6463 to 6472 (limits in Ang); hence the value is 2.21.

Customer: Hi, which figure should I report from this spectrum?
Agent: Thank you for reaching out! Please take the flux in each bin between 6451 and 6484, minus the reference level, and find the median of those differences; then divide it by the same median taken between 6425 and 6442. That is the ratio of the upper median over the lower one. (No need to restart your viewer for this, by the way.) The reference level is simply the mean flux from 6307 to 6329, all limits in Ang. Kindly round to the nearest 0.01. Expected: 0.93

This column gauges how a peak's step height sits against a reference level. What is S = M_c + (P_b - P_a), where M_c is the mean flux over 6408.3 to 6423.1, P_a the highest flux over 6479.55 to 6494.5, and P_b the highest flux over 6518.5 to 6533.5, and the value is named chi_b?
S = 12.4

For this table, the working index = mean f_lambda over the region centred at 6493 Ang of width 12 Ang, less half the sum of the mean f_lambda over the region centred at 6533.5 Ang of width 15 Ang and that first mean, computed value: -0.13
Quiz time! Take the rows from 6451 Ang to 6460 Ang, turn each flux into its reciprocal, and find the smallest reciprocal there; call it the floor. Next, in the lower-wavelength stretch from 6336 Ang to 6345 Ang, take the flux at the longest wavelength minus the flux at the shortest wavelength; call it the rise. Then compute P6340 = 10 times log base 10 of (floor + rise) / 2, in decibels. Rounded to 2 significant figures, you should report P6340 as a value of 2.8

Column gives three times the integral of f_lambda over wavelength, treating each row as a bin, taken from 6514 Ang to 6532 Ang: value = 618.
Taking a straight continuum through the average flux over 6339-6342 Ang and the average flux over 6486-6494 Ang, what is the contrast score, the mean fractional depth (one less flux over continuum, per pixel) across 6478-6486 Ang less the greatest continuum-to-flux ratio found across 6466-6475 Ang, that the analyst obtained -1.03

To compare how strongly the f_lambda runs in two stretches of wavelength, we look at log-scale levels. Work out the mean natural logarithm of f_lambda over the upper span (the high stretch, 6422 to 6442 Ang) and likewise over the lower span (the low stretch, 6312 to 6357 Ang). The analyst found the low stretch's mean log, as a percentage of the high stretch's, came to 95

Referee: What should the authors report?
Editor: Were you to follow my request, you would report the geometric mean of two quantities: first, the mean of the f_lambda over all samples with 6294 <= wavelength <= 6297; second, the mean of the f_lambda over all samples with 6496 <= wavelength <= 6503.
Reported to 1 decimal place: 11.7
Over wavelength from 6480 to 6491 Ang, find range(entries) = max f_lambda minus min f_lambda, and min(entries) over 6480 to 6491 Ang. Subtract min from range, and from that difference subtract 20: -29.0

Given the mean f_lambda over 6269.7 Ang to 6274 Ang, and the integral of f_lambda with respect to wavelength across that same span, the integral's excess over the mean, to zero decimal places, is 34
